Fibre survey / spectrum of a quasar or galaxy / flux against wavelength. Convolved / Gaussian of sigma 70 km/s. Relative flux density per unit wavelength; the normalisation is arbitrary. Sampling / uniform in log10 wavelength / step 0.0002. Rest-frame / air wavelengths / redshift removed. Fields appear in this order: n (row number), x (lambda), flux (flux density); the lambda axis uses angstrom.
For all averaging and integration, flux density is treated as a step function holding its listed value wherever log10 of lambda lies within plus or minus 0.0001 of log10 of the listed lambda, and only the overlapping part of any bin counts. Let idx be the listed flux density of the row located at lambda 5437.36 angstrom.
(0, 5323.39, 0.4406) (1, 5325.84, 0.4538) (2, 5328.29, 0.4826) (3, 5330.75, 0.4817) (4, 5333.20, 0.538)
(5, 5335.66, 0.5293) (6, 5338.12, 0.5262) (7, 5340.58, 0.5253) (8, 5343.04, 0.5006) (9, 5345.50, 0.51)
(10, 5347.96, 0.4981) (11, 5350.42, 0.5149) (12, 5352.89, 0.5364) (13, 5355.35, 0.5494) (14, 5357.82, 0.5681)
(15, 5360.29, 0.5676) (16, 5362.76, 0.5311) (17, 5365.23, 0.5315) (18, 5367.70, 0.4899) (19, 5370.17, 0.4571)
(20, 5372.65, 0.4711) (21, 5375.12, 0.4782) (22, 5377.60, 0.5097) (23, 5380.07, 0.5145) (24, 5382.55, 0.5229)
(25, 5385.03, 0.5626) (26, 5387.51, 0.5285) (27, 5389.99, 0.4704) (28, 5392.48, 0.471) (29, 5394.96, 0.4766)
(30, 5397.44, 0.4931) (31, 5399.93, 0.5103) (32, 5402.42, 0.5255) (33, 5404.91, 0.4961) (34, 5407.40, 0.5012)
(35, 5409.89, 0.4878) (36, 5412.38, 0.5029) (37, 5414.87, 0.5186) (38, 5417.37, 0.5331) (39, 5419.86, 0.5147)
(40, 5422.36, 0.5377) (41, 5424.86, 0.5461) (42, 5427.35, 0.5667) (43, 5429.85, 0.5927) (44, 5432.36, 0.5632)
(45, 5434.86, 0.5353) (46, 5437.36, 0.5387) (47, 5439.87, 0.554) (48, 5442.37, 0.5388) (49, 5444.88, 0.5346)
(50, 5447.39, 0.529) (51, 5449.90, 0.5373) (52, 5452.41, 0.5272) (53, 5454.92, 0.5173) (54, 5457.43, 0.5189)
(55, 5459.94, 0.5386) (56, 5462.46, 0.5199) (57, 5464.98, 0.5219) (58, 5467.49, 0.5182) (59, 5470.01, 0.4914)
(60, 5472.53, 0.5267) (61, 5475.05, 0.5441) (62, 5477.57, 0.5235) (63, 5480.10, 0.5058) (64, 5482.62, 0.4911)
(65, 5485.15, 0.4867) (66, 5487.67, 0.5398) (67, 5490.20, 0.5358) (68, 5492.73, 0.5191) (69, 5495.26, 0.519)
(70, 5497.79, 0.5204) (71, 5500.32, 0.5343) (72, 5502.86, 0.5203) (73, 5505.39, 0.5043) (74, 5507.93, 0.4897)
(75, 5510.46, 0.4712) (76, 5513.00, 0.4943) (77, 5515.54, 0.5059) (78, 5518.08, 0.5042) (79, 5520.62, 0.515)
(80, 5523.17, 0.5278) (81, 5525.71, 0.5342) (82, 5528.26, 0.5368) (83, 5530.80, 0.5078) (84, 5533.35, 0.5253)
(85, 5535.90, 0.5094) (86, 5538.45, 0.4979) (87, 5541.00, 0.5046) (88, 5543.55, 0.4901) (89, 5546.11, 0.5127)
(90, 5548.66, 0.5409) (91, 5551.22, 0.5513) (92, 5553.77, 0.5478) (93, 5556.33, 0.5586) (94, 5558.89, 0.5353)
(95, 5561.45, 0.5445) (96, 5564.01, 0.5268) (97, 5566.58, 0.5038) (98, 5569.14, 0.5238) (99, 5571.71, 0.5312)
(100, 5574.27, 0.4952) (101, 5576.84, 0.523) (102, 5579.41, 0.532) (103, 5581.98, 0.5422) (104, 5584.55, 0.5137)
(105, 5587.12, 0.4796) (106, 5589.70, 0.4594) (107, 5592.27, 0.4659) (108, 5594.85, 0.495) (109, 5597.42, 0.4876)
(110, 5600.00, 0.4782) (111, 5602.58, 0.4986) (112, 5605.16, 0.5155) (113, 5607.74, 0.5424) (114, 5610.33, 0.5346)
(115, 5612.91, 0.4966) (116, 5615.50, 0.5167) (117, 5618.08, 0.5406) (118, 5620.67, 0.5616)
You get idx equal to 0.5387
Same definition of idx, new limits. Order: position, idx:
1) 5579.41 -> 0.532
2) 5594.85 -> 0.495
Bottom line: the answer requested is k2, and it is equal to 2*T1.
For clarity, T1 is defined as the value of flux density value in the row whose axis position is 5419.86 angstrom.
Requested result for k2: 1.03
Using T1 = 0.5147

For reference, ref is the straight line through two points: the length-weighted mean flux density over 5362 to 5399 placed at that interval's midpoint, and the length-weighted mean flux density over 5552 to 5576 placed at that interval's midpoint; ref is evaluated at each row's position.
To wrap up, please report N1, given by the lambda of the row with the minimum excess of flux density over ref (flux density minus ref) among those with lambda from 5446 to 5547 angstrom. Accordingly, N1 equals 5510.46 angstrom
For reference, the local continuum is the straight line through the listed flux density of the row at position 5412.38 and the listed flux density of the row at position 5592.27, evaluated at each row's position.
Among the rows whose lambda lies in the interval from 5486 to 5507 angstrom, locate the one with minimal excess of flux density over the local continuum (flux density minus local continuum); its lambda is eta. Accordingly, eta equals 5505.39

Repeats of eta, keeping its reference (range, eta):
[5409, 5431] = 5409.89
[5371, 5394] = 5372.65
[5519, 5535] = 5530.80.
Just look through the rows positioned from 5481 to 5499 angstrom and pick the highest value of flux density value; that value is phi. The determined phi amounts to 0.5398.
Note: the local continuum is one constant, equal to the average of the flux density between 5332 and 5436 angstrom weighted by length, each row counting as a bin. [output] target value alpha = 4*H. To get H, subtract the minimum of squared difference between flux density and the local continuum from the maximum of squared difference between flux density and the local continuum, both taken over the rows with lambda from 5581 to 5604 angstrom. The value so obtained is 0.014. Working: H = 0.0035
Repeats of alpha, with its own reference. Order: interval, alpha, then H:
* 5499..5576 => 0.009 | 0.0023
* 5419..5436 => 0.022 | 0.0054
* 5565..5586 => 0.002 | 0.0006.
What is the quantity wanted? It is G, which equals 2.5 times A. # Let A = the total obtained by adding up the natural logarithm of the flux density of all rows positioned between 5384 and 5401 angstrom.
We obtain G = -12.1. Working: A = -4.8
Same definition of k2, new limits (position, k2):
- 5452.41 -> 1.05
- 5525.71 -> 1.07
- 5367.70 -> 0.98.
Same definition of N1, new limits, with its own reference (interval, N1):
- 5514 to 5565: 5543.55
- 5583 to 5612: 5589.70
